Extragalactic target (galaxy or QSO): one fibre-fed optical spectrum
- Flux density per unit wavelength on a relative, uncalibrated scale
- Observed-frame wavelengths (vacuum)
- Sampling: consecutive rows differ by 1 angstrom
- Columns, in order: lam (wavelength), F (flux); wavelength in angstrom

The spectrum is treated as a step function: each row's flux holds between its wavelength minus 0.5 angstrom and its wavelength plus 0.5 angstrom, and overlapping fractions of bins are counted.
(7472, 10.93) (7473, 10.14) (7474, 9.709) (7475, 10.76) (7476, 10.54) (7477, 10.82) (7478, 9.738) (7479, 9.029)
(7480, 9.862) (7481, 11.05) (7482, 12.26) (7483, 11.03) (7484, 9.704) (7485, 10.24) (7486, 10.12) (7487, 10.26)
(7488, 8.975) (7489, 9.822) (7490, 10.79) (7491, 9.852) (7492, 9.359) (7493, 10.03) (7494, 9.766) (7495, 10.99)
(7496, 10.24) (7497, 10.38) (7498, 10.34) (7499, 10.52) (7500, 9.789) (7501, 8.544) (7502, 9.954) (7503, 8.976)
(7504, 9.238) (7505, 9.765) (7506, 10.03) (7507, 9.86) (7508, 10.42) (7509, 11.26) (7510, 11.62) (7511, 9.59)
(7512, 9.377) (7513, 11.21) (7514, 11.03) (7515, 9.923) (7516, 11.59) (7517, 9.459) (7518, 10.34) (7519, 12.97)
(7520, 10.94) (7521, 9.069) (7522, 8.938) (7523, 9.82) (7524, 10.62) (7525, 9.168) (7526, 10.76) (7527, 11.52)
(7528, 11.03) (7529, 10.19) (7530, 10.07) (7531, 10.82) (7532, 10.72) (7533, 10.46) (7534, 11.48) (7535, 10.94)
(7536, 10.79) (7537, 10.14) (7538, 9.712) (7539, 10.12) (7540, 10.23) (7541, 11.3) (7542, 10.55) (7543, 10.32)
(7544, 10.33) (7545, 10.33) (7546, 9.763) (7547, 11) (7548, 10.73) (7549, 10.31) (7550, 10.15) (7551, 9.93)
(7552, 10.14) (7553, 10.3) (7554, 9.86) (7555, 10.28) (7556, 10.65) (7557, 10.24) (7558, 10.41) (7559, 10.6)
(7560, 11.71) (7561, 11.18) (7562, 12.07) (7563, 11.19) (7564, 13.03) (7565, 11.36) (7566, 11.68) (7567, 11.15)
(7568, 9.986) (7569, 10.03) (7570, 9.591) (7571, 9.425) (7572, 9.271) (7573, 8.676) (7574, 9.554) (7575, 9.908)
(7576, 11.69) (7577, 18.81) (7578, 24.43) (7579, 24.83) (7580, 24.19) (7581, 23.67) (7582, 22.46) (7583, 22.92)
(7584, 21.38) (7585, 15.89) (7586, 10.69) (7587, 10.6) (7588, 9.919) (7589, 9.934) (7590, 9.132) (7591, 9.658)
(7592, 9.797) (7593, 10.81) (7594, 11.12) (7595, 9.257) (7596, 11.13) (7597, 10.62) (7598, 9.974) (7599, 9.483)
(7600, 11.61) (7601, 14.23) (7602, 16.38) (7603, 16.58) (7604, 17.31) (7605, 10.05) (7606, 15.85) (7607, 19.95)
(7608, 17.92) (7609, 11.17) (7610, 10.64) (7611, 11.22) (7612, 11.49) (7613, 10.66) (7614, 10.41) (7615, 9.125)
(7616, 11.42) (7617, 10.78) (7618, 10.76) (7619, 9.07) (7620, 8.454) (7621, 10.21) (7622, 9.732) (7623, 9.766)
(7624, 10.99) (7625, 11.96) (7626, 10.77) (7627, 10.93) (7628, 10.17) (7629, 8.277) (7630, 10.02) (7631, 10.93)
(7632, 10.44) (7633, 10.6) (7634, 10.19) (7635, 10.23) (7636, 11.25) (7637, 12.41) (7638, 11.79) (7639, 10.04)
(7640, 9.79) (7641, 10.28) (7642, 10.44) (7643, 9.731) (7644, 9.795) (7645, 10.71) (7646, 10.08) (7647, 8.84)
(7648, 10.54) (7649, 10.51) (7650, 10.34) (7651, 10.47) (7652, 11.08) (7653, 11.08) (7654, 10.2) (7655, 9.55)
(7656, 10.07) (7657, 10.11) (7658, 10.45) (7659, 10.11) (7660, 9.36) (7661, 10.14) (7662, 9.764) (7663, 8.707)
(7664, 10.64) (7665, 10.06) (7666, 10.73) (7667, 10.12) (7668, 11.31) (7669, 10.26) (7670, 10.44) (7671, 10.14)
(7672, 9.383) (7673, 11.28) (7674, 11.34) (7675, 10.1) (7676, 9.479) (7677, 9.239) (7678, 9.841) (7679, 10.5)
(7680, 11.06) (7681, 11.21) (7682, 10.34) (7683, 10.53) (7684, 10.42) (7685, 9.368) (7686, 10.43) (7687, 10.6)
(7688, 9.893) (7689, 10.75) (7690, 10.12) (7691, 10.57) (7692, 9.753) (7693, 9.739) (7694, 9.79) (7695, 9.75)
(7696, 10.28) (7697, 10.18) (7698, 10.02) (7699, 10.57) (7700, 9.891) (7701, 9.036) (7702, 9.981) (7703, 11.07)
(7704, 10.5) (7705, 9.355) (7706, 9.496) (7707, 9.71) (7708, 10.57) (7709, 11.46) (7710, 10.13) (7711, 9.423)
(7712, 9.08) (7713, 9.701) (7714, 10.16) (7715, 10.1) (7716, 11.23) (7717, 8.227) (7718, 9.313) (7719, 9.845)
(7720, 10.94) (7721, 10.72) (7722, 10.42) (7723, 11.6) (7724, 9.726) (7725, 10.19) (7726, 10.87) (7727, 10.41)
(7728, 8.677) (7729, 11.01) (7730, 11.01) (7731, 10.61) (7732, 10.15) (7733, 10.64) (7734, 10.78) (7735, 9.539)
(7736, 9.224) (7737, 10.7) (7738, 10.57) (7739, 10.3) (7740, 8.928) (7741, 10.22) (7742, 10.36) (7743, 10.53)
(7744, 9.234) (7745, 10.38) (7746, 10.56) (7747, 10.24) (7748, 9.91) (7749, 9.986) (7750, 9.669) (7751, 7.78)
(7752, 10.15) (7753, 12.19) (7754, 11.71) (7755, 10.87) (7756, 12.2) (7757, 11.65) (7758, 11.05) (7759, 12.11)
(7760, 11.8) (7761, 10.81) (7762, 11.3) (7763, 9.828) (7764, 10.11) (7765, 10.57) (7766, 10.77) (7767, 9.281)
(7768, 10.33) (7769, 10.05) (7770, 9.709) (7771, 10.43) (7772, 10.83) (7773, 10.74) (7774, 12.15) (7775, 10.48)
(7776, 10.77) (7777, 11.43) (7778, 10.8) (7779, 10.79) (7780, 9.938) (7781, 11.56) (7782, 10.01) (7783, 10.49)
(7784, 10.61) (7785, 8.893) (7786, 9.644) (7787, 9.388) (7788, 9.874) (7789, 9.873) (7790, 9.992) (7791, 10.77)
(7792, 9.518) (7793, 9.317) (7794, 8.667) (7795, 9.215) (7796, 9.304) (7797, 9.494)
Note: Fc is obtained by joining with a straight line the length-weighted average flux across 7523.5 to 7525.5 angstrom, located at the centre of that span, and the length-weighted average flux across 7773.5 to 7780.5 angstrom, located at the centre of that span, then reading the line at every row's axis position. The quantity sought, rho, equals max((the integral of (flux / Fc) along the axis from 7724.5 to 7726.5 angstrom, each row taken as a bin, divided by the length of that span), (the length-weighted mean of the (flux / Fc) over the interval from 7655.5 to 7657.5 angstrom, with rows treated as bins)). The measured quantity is 0.98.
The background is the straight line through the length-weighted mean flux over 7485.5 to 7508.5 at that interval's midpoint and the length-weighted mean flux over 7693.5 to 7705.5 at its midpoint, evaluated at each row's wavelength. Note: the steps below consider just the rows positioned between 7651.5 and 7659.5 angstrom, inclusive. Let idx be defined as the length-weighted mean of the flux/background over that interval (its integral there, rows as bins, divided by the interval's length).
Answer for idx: 1.03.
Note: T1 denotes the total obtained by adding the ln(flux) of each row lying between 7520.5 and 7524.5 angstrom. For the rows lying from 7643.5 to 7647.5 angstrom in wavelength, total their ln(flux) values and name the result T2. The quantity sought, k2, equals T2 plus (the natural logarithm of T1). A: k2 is 11.3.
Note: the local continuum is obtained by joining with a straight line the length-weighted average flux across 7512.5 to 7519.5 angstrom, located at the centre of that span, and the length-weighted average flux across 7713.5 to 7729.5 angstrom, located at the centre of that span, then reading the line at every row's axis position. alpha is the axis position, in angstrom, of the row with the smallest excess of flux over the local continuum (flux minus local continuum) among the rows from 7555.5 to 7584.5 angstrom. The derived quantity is 7573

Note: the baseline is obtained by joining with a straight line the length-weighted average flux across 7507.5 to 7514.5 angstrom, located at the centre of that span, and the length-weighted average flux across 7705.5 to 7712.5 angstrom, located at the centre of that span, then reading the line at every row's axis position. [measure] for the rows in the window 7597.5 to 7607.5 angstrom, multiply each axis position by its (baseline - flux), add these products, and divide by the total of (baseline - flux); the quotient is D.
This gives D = 7604.3 angstrom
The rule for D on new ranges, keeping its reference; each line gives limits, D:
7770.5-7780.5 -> 7775.2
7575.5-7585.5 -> 7580.7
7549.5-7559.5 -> 7552.5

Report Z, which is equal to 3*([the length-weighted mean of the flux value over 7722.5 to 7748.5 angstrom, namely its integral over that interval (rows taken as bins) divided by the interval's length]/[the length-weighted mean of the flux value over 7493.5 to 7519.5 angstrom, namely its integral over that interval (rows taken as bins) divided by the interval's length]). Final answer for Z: 2.99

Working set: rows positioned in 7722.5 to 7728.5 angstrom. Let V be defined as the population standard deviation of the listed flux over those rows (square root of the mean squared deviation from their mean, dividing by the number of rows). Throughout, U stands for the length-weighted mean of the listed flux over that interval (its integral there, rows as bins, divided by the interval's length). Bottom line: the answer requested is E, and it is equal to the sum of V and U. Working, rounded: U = 10.25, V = 0.91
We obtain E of 11.2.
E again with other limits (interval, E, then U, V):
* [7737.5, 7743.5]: 10.7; 10.15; 0.56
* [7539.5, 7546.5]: 10.8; 10.40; 0.43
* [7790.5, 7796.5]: 10.1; 9.47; 0.64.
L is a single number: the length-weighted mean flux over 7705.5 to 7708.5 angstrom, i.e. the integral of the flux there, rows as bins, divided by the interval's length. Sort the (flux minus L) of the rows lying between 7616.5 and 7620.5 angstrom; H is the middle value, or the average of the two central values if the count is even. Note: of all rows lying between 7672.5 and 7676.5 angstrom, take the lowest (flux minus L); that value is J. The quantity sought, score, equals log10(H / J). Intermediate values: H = 0.0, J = -0.4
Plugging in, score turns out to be -1.6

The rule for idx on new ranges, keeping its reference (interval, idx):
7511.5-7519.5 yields 1.08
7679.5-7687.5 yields 1.05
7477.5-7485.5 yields 1.05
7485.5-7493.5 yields 1.00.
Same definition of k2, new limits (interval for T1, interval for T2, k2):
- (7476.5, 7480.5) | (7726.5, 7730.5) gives 11.5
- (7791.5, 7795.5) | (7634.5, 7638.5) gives 11.9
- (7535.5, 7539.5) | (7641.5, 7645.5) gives 11.5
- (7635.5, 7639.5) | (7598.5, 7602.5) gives 12.4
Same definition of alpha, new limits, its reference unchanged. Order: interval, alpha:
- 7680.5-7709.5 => 7701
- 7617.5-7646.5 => 7629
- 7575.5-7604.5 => 7590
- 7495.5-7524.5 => 7501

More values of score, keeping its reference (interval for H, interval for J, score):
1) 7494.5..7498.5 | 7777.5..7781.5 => 1.5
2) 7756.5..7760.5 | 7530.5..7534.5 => 0.5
